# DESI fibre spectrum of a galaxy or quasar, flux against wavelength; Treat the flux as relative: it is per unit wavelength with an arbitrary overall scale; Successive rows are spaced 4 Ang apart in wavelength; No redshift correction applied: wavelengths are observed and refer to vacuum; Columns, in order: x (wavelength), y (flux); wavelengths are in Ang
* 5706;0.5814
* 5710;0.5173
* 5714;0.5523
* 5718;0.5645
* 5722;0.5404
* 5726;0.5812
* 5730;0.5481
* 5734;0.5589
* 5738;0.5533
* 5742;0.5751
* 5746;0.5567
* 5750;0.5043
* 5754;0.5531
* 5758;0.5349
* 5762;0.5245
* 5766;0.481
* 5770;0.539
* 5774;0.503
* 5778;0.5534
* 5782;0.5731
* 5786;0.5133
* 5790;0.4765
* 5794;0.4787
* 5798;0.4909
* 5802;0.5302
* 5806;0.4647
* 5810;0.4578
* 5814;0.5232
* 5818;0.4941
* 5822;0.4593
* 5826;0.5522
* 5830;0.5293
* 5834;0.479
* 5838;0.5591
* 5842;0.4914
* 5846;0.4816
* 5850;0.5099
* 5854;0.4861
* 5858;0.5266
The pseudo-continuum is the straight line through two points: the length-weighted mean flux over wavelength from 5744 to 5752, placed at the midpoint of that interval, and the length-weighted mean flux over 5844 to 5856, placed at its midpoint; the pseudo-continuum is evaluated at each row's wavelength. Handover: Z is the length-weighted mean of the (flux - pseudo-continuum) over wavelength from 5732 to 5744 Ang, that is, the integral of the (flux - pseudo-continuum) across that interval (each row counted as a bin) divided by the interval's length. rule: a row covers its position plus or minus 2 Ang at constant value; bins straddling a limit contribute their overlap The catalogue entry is 0.0282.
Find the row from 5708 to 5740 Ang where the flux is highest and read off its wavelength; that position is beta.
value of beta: 5726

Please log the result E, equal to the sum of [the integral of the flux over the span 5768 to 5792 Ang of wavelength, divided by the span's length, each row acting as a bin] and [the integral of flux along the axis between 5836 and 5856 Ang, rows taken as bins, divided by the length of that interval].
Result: 1.03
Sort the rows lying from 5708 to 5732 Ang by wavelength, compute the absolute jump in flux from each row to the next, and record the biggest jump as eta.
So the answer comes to 0.041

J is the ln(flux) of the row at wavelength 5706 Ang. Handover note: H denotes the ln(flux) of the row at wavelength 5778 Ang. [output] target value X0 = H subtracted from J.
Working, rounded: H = -0.59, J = -0.54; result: 0.05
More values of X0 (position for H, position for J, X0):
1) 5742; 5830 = -0.08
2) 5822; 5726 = 0.24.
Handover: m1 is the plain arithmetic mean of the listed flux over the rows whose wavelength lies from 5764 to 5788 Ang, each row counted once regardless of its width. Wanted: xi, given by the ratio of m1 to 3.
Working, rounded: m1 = 0.53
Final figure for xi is 0.176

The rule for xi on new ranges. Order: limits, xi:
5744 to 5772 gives 0.176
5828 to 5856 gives 0.168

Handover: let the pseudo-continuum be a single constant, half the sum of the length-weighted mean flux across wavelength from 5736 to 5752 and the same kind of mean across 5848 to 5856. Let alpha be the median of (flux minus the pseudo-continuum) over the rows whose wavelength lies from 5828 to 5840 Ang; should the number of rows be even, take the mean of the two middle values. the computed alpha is 0.007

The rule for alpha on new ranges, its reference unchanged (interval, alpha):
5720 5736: 0.031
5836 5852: -0.022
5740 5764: 0.021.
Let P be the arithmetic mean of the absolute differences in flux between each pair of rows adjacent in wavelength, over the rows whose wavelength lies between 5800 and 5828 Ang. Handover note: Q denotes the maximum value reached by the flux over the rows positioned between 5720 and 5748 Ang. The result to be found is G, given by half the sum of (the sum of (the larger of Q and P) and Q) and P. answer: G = 0.61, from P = 0.049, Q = 0.5812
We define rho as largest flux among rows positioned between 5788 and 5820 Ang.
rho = 0.5302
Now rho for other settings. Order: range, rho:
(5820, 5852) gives 0.5591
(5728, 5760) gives 0.5751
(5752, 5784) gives 0.5731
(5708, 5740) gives 0.5812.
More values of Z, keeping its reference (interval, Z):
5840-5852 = 0.0003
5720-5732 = 0.0179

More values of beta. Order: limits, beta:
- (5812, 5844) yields 5838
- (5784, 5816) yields 5802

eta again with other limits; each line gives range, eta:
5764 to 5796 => 0.060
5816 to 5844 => 0.093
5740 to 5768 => 0.052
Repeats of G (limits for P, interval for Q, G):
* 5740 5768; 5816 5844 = 0.58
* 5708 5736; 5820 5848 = 0.57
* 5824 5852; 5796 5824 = 0.55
